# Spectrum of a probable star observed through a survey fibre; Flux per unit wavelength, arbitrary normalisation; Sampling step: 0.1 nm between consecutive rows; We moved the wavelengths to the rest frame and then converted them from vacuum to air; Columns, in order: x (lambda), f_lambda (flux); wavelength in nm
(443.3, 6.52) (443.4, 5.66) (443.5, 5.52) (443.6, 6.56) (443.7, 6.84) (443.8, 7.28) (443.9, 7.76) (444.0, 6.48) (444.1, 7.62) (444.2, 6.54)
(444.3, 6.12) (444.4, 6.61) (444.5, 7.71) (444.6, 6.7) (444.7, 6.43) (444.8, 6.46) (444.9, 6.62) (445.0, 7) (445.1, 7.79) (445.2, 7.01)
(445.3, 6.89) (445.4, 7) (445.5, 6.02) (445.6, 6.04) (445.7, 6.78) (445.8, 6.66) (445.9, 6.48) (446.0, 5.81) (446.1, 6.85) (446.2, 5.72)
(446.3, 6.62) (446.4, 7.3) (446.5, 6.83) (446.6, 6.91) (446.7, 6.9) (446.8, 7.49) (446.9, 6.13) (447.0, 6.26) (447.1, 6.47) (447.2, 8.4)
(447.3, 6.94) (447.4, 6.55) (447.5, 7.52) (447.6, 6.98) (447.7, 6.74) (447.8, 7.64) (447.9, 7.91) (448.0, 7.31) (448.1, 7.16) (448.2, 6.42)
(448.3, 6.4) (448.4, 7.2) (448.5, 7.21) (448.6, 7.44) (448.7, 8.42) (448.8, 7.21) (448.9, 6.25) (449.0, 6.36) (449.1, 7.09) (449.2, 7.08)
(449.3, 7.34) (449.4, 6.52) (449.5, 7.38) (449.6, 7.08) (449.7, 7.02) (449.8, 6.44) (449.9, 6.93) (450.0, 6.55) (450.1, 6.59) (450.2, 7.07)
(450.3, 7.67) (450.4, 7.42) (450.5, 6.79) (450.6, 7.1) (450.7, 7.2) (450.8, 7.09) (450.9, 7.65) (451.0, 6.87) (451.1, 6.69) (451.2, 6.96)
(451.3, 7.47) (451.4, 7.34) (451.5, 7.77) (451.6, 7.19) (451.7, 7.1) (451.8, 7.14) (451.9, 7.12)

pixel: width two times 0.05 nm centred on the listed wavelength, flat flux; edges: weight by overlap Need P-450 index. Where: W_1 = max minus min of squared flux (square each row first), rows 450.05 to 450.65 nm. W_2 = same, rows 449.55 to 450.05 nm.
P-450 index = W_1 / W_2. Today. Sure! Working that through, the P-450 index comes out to 1.8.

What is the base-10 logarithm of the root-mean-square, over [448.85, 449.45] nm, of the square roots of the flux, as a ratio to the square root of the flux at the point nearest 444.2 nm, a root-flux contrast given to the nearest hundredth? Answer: 0.01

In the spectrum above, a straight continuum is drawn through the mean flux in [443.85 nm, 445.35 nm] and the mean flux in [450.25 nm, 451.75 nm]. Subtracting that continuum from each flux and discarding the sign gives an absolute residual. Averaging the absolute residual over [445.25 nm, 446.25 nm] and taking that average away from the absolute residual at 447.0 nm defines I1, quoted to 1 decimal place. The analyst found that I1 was 0.2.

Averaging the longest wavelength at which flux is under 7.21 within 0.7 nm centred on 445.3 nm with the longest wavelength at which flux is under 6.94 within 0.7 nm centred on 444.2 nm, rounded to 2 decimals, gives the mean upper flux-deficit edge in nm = 445.00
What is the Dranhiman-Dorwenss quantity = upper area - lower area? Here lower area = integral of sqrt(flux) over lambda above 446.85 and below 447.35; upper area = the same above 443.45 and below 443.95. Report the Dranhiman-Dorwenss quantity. 0.00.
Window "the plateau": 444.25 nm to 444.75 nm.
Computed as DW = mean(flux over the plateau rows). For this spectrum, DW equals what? 6.71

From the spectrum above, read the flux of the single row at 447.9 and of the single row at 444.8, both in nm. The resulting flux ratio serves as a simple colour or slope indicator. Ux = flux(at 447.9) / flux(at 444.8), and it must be 1.22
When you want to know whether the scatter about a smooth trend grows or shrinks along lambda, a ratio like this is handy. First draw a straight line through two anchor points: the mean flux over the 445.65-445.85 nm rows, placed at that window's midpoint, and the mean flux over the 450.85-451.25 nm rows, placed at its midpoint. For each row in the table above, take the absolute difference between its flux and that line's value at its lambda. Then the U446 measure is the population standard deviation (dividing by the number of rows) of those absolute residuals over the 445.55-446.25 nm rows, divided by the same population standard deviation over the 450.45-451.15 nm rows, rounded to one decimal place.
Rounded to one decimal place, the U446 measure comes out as 2.2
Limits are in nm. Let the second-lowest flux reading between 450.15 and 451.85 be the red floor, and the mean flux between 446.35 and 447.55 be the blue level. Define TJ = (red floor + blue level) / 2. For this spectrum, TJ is 6.9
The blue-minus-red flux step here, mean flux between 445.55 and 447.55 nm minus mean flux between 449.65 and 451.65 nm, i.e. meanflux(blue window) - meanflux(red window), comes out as -0.36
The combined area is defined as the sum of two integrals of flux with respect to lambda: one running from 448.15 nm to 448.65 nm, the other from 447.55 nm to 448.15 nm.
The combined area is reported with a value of 8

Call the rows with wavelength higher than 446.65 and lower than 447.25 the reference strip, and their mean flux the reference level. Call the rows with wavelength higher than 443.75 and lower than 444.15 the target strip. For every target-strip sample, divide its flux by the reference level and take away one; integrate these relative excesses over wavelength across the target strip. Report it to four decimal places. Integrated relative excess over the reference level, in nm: 0.0198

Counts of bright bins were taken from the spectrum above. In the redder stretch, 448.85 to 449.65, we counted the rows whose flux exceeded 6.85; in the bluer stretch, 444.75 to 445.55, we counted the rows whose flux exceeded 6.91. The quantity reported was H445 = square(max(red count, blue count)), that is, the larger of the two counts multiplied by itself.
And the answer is 25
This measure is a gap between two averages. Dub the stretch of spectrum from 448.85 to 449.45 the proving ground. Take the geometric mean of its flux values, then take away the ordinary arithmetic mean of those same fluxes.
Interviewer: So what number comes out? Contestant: -0.0126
